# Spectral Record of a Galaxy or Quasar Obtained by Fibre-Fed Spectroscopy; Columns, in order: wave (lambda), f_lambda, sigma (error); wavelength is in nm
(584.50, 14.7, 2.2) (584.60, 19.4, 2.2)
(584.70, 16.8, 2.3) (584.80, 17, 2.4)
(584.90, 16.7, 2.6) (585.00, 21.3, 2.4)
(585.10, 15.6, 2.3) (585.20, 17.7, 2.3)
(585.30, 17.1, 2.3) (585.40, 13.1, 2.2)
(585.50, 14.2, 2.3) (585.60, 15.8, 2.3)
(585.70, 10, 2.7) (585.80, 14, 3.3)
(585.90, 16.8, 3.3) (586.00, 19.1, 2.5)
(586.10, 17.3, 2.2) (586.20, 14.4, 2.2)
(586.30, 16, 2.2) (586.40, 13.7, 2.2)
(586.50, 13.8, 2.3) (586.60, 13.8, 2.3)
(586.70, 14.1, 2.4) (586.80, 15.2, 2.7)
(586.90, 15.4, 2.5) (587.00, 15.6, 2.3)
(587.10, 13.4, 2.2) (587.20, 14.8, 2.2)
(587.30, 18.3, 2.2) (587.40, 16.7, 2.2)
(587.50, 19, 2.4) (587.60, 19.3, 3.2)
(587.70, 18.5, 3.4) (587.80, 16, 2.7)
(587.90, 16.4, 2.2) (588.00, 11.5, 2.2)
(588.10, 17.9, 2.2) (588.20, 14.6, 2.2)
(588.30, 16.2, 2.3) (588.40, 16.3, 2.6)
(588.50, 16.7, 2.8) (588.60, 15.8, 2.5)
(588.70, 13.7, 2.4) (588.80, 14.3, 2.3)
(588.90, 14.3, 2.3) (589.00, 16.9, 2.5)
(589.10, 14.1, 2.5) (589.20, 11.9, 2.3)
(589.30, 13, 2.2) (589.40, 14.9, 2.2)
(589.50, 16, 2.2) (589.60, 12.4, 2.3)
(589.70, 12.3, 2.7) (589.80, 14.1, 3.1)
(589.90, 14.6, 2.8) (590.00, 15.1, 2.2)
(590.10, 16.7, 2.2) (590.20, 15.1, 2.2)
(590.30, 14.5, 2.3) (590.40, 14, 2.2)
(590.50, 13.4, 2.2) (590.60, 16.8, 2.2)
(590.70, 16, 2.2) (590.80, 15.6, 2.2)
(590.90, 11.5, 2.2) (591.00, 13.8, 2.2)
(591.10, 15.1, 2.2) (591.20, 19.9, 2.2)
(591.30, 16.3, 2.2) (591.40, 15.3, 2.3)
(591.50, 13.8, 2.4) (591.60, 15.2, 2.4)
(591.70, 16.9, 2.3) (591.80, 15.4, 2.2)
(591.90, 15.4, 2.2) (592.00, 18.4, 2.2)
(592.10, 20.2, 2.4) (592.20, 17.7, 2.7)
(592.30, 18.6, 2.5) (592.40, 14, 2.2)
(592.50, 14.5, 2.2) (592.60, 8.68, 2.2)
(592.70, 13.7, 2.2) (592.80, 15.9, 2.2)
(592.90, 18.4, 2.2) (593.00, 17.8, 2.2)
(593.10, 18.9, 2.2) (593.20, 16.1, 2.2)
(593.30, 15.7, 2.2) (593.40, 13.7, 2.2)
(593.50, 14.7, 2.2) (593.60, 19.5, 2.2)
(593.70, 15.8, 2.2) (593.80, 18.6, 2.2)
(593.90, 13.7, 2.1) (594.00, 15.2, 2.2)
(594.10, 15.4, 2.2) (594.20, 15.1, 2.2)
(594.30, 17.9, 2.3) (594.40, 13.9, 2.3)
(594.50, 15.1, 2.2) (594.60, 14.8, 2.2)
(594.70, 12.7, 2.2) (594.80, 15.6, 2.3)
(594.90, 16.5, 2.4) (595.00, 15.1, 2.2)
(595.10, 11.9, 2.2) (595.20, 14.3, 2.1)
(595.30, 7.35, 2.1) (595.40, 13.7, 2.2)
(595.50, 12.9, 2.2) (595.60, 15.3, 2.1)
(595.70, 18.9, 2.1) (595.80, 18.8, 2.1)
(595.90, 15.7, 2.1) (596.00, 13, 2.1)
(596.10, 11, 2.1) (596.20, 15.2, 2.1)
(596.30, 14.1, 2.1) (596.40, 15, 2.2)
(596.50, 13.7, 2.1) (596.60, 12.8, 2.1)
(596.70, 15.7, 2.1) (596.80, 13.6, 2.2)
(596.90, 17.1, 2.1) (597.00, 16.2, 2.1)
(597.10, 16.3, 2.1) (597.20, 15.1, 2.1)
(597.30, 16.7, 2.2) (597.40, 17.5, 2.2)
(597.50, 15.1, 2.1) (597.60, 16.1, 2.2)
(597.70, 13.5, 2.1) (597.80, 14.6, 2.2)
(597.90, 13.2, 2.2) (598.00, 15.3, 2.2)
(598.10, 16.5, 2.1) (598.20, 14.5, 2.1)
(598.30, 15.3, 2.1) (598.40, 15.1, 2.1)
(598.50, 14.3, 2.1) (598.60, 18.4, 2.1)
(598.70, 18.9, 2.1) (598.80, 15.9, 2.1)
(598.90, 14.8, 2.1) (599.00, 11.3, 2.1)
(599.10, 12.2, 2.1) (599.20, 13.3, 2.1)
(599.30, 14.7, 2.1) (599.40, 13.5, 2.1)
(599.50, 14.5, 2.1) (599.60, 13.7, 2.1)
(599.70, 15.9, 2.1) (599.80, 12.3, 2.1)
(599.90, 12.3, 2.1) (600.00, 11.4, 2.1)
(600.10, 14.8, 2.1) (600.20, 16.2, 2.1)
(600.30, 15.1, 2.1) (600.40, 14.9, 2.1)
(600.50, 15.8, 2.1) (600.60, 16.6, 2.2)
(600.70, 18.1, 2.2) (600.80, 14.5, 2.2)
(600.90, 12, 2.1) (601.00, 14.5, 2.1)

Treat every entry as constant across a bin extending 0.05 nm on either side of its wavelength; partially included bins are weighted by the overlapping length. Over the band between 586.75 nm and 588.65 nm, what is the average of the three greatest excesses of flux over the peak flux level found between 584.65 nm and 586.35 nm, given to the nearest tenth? -2.4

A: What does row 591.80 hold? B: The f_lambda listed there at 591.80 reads 15.4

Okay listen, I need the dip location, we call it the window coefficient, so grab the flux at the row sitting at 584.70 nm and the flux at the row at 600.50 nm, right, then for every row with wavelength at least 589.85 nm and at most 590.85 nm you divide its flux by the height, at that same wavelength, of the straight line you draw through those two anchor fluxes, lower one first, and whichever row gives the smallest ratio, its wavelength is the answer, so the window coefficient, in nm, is 590.50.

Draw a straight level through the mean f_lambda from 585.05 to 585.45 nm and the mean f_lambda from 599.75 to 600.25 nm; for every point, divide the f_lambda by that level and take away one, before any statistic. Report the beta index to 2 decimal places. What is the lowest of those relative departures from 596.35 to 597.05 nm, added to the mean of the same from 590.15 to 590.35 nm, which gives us -0.10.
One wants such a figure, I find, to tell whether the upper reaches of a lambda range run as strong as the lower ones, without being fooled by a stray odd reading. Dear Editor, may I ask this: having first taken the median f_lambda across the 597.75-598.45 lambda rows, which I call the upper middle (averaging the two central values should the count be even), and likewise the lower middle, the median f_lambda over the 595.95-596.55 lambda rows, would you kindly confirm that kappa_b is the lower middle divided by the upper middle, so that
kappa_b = 0.92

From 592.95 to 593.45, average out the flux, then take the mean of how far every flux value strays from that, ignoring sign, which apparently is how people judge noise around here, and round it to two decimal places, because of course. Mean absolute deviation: 1.53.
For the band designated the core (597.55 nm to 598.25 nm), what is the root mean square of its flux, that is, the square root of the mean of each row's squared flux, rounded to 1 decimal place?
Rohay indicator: 14.9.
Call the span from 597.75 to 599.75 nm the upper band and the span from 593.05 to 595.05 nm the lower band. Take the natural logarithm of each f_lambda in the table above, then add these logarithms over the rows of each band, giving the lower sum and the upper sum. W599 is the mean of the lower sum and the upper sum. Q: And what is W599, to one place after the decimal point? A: 54.3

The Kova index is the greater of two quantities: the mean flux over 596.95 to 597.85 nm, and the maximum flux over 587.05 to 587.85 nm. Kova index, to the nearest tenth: 19.3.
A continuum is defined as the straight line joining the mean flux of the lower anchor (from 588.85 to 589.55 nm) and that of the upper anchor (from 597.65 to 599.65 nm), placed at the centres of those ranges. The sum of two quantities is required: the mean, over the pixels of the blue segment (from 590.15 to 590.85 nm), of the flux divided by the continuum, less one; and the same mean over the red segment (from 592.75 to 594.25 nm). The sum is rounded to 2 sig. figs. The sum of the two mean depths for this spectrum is 0.16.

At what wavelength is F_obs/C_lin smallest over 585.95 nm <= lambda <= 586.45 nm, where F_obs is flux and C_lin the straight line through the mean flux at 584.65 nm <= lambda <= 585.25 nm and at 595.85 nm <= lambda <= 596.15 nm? 586.40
